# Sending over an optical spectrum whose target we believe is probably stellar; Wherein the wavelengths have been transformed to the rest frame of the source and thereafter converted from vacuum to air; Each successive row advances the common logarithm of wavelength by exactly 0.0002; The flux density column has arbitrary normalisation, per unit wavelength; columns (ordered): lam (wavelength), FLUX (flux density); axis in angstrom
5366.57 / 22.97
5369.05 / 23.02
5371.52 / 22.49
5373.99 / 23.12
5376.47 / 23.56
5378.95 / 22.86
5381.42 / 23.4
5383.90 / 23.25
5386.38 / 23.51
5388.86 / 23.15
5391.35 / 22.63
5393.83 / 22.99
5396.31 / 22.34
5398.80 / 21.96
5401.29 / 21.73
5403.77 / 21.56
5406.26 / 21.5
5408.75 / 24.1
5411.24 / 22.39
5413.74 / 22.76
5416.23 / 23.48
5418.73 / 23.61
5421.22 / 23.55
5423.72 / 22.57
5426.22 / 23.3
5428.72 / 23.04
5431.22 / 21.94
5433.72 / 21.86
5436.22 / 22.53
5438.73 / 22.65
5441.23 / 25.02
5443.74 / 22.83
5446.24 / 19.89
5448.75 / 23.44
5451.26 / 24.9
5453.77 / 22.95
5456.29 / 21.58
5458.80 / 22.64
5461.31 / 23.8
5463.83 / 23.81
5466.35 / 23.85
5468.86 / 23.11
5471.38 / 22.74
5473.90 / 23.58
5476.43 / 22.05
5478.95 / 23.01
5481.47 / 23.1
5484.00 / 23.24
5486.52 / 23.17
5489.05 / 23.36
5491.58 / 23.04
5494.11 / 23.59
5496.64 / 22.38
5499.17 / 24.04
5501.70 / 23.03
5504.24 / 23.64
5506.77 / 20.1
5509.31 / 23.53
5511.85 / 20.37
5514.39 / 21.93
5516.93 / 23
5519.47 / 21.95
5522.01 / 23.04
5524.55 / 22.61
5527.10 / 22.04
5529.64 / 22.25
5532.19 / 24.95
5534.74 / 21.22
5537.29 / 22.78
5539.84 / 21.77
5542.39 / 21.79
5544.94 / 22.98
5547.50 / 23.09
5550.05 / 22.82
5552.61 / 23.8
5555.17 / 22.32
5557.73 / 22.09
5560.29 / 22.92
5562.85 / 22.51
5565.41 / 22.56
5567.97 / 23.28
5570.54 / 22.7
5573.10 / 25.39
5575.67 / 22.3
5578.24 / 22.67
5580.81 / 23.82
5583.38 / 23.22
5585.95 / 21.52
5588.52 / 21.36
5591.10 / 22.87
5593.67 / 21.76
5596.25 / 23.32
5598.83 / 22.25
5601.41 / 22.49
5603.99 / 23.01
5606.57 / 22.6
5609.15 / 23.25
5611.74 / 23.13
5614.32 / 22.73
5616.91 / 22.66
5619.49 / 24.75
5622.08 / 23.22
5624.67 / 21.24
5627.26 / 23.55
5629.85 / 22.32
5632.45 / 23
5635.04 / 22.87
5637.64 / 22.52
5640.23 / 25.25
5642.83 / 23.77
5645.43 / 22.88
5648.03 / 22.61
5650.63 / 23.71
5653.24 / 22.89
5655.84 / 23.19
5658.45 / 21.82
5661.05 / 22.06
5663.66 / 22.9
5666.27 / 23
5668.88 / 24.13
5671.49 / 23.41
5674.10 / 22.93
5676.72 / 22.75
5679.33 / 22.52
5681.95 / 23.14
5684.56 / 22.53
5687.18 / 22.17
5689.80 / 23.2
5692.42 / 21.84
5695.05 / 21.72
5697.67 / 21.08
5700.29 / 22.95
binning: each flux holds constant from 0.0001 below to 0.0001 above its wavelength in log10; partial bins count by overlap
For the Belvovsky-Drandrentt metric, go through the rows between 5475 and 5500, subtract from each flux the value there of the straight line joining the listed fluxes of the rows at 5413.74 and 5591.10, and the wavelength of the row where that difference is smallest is 5476.43 angstrom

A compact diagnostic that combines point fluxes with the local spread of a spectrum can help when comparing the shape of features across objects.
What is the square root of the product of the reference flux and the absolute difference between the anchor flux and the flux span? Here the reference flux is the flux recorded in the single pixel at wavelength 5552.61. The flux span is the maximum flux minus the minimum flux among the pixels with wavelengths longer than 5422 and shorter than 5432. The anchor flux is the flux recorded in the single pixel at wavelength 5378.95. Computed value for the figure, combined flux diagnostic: 22.6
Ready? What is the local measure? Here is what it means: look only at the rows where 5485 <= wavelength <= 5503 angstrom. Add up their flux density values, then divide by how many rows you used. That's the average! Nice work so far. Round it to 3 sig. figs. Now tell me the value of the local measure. 23.2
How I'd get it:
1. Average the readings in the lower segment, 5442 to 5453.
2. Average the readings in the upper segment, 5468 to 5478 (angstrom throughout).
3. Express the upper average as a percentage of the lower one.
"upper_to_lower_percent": 100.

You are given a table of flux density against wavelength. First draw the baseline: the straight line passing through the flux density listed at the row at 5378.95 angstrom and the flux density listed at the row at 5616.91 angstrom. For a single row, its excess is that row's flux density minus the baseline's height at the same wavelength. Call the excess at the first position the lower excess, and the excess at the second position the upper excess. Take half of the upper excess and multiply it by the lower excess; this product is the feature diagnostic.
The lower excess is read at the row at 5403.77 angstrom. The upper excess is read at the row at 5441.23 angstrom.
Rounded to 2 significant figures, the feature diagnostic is -1.4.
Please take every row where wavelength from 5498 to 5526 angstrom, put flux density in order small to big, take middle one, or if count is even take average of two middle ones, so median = 23.0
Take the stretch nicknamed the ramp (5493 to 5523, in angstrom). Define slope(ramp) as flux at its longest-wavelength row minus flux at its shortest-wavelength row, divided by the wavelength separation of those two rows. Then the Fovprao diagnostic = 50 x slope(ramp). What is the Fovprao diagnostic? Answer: -1.0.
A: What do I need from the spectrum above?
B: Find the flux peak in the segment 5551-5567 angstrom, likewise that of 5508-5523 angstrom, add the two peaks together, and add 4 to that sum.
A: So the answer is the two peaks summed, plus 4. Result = 51.3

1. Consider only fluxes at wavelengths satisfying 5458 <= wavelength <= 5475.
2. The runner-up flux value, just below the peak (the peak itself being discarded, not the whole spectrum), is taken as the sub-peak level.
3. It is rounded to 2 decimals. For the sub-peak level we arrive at 23.81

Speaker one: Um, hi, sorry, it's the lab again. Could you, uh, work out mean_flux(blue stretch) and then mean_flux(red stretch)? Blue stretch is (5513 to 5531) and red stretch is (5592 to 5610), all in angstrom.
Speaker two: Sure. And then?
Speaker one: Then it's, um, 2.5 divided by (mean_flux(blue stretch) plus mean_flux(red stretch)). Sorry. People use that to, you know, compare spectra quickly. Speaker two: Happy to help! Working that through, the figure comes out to 0.0555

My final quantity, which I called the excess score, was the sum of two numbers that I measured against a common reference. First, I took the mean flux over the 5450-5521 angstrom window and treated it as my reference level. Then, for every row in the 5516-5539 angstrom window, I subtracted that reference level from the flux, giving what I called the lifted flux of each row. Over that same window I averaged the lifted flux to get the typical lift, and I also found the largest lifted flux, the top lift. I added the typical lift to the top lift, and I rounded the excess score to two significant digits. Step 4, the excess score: 1.8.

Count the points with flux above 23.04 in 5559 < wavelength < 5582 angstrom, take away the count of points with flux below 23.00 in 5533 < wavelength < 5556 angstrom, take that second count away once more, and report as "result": -11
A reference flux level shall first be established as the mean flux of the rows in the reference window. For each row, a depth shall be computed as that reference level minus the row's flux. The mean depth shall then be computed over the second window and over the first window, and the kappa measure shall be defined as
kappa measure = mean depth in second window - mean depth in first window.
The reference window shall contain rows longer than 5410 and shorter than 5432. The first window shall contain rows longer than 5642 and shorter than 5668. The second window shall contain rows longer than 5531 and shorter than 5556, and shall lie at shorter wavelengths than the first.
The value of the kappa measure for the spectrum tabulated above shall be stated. 0.1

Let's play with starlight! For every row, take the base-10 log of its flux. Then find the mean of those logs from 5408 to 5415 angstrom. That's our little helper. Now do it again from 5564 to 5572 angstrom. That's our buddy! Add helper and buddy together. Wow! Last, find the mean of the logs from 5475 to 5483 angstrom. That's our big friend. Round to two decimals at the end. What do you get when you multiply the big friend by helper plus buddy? 3.69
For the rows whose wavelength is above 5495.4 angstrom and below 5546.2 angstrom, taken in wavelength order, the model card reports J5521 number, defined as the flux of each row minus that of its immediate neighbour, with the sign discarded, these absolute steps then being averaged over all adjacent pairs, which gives 1.6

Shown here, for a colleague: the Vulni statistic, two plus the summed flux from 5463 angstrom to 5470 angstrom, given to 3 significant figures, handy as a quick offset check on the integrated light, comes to 72.8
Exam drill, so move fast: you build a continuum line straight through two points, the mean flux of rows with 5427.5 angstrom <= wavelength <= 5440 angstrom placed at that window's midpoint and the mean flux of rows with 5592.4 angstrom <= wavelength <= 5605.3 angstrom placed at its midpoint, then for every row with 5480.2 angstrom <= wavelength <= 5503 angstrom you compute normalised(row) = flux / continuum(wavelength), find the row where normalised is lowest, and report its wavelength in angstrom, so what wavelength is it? 5496.64 angstrom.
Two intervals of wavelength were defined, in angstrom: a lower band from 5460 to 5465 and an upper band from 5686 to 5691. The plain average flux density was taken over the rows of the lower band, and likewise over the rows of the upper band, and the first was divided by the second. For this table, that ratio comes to 1.05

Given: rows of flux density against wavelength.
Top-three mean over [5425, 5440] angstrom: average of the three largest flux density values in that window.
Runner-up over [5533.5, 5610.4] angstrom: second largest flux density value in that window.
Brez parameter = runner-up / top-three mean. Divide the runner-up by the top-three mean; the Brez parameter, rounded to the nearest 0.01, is 1.04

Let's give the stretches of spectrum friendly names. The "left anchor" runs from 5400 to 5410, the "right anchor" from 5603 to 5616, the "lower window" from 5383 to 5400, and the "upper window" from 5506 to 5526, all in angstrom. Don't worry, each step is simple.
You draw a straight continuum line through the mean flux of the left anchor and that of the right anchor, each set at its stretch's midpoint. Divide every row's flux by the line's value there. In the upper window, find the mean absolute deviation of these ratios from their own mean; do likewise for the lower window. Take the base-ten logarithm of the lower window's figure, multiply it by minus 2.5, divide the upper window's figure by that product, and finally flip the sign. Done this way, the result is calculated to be -0.010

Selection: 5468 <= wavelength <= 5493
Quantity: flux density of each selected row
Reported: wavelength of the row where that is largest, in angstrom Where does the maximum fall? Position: 5473.90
